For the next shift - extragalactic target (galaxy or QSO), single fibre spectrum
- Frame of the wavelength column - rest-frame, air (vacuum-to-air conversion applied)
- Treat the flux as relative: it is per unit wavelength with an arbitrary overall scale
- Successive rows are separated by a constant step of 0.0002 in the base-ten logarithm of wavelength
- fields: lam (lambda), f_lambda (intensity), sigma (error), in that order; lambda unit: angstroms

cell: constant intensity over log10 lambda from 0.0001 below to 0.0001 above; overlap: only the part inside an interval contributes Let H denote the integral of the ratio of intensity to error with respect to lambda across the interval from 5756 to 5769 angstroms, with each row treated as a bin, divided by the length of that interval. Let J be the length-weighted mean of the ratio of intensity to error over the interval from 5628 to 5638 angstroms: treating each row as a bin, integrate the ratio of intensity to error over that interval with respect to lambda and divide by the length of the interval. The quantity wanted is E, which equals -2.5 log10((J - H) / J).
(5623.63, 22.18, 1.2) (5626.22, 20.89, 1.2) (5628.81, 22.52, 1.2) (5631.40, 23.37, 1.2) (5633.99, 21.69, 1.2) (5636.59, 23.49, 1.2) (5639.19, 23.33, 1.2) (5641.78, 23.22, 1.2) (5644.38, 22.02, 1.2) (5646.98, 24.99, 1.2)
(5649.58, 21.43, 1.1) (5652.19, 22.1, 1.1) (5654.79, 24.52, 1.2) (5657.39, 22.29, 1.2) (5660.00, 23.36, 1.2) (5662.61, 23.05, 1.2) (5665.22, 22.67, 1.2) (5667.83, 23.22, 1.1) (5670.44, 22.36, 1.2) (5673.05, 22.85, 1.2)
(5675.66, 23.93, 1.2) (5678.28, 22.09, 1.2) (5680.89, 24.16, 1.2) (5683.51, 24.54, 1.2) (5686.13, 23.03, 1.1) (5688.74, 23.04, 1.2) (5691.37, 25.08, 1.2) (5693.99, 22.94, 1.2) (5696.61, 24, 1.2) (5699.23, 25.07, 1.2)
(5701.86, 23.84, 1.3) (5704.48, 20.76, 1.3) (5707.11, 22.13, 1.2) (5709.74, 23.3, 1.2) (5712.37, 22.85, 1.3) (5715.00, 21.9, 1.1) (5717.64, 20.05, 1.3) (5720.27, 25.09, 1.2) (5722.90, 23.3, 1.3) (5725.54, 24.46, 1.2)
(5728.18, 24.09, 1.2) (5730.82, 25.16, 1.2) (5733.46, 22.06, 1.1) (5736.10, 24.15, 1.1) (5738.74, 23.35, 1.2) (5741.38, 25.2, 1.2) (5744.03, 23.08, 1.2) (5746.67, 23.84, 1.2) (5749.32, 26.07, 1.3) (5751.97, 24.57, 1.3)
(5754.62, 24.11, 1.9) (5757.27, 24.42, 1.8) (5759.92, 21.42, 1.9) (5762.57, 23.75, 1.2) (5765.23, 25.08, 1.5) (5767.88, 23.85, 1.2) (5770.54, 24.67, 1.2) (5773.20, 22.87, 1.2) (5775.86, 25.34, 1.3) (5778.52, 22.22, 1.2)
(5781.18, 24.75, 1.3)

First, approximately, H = 16.2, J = 19.0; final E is 2.09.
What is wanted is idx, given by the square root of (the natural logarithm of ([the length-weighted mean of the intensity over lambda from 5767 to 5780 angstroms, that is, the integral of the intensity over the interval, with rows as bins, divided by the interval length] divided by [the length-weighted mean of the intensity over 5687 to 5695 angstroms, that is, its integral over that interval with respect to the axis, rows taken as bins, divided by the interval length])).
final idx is 0.07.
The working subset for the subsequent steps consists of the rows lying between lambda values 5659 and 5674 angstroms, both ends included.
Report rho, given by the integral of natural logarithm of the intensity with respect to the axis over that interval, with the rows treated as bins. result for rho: 47.0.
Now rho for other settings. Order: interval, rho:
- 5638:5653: 46.9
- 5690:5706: 50.5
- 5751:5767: 50.8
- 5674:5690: 50.5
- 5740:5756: 51.1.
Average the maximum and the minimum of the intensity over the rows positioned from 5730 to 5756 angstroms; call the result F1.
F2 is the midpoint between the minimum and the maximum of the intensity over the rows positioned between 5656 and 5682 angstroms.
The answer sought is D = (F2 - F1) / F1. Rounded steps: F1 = 24.1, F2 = 23.1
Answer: -0.039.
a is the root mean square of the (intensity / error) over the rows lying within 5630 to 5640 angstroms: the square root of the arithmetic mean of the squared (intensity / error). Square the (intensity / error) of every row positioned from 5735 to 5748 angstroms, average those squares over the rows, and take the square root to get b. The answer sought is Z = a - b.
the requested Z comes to -1.2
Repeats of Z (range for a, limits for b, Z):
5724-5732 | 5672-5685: 0.9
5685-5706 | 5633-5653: 0.1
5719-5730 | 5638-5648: 0.3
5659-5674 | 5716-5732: 0.0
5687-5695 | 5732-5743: -0.9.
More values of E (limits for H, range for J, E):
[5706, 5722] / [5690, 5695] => 2.87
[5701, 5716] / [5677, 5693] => 2.65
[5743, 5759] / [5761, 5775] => 2.52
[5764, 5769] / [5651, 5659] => 2.86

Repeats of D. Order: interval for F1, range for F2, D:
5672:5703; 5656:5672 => -0.032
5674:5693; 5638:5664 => -0.016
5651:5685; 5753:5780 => 0.003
